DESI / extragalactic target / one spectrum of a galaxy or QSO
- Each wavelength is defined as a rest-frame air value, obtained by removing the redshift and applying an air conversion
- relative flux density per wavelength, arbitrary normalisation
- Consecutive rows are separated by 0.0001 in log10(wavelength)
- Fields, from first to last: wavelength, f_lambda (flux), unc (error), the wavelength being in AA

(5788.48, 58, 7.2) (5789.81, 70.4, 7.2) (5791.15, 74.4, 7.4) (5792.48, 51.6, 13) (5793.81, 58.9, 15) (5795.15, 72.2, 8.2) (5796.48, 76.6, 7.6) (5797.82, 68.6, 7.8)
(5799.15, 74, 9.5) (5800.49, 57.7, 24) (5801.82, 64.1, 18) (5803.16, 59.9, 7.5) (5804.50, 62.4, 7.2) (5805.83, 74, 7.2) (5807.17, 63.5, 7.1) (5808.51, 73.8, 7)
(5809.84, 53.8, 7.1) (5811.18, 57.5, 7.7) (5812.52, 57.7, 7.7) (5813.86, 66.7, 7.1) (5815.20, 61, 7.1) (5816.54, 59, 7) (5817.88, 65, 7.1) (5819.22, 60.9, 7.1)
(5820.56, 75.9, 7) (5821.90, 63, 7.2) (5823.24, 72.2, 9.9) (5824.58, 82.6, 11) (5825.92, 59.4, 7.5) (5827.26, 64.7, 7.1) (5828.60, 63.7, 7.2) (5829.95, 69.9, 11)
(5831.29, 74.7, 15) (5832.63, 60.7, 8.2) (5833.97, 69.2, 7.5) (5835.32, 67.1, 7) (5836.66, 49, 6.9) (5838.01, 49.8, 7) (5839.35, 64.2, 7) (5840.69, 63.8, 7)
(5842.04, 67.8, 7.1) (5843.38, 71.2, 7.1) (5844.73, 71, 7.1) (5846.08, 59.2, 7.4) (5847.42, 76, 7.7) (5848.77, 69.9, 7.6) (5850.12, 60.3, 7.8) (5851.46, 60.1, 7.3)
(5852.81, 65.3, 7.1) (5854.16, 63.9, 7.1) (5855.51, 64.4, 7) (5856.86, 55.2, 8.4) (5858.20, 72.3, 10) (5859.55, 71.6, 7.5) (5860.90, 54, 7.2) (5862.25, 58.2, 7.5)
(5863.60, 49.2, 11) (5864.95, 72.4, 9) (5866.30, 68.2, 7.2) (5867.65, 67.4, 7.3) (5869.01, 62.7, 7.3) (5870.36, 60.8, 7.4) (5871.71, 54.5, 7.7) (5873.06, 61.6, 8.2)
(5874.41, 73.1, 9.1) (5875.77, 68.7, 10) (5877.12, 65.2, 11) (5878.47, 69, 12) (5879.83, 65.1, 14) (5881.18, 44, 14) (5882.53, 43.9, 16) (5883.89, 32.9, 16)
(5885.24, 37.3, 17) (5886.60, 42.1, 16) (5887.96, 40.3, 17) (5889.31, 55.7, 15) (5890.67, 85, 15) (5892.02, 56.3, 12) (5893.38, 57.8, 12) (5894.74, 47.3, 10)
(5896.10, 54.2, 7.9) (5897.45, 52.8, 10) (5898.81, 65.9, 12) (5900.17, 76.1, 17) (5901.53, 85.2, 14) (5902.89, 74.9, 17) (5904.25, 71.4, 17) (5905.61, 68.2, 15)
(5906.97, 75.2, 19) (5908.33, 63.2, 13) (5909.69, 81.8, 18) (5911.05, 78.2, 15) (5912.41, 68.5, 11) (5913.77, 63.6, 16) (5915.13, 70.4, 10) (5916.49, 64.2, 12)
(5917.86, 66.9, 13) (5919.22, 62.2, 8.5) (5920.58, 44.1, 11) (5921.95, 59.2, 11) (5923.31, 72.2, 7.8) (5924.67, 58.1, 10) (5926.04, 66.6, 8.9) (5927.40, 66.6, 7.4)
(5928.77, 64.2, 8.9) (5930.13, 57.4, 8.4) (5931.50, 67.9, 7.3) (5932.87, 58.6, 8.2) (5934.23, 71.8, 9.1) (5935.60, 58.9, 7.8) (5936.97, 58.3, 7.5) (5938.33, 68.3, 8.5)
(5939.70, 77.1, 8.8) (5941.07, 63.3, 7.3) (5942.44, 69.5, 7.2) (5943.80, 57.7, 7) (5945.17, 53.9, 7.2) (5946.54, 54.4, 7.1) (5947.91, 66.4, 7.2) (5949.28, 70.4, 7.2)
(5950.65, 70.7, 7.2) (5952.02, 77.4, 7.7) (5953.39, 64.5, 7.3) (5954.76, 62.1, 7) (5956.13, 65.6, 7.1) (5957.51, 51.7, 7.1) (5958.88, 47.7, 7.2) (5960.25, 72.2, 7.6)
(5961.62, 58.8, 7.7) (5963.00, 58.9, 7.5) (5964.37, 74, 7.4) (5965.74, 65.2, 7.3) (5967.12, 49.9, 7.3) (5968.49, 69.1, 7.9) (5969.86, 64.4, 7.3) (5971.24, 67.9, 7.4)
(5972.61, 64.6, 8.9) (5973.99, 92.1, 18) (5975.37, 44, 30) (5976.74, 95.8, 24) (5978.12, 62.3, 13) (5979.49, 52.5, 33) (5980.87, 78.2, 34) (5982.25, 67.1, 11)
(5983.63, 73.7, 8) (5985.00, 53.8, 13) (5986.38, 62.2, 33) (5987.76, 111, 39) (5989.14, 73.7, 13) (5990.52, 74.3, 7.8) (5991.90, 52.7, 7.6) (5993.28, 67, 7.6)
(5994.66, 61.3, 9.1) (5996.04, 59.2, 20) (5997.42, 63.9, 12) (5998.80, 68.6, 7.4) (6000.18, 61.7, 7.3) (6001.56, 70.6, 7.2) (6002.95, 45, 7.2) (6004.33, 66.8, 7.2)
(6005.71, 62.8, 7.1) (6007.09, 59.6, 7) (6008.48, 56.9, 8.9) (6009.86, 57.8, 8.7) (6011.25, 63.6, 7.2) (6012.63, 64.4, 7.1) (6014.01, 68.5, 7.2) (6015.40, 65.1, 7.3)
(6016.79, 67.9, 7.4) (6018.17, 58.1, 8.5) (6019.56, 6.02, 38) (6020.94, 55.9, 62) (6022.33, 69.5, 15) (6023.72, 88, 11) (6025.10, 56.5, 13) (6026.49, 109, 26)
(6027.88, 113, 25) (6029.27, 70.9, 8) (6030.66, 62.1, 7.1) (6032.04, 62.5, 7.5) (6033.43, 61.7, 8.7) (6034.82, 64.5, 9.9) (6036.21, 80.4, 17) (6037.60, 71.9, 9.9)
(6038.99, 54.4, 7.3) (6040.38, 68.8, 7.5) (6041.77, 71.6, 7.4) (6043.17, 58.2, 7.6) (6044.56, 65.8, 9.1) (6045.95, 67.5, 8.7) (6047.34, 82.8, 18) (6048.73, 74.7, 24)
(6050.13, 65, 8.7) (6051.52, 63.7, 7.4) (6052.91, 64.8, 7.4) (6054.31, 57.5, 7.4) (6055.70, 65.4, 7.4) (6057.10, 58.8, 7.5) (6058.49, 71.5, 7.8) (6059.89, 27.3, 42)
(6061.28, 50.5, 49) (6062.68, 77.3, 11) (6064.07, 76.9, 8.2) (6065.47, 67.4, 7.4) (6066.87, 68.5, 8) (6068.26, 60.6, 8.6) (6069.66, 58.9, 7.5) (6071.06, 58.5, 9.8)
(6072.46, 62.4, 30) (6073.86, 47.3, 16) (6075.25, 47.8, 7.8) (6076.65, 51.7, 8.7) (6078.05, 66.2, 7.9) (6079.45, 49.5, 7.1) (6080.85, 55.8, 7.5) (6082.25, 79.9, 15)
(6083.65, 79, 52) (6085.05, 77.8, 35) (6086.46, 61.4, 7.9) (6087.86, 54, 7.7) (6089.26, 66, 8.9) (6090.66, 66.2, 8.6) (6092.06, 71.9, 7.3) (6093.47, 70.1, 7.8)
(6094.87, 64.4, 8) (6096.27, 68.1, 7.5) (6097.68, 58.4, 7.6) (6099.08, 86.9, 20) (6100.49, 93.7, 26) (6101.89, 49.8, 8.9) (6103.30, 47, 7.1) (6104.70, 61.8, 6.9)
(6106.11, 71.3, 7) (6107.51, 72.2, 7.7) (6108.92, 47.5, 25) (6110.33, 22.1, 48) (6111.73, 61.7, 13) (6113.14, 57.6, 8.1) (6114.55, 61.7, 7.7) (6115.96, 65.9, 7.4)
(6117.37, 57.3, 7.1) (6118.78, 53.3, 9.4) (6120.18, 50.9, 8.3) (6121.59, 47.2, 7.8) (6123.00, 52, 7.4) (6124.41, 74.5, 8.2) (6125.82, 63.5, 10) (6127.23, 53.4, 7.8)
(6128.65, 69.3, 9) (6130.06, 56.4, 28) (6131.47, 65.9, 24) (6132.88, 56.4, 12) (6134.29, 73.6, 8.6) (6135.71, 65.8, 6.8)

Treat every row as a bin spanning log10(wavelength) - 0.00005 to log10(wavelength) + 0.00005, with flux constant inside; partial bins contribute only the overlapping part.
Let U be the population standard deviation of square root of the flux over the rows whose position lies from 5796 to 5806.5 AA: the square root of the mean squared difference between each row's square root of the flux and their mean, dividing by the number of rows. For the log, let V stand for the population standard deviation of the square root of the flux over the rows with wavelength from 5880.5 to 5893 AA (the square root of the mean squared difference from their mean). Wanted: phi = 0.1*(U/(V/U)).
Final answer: 0.017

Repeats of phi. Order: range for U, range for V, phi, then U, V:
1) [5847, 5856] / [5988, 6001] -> 0.024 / 0.32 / 0.41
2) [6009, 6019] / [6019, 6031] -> 0.003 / 0.25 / 2.27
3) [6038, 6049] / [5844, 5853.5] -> 0.071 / 0.51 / 0.37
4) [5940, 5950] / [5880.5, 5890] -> 0.034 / 0.41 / 0.50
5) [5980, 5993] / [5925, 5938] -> 0.275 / 0.92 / 0.31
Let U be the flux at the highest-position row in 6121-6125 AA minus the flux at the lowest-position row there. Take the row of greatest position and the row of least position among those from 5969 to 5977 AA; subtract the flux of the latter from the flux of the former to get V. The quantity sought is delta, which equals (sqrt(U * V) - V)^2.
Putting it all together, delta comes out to 5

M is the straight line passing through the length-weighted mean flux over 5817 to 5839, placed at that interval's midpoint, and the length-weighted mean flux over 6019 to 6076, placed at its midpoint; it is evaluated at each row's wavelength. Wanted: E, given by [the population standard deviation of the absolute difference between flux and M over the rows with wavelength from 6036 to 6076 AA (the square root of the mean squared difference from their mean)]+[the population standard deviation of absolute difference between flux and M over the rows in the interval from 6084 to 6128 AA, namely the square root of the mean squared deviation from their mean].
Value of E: 17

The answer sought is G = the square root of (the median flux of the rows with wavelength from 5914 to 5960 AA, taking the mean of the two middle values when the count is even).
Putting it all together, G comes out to 8.01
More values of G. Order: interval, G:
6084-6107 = 8.13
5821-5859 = 8.03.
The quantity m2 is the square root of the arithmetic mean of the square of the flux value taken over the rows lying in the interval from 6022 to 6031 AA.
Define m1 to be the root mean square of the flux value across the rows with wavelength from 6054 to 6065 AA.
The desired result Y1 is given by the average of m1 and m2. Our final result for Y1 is 73.3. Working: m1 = 63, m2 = 84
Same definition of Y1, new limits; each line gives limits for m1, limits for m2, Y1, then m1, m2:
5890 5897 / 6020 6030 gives 72.4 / 61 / 83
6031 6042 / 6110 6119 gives 61.7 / 67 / 56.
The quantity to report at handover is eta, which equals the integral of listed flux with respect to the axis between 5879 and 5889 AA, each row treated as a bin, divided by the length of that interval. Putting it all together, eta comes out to 44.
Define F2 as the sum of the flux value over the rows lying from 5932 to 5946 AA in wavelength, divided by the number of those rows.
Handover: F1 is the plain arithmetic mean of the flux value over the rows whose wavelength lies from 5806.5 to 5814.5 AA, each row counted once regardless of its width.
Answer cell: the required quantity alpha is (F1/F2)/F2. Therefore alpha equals 0.0153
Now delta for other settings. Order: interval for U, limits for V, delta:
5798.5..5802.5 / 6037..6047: 121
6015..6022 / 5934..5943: 48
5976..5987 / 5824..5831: 1113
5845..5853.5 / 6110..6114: 432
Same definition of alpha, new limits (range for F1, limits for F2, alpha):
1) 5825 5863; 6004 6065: 0.0149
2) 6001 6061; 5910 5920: 0.0142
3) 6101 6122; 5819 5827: 0.0116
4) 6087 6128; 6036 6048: 0.0128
